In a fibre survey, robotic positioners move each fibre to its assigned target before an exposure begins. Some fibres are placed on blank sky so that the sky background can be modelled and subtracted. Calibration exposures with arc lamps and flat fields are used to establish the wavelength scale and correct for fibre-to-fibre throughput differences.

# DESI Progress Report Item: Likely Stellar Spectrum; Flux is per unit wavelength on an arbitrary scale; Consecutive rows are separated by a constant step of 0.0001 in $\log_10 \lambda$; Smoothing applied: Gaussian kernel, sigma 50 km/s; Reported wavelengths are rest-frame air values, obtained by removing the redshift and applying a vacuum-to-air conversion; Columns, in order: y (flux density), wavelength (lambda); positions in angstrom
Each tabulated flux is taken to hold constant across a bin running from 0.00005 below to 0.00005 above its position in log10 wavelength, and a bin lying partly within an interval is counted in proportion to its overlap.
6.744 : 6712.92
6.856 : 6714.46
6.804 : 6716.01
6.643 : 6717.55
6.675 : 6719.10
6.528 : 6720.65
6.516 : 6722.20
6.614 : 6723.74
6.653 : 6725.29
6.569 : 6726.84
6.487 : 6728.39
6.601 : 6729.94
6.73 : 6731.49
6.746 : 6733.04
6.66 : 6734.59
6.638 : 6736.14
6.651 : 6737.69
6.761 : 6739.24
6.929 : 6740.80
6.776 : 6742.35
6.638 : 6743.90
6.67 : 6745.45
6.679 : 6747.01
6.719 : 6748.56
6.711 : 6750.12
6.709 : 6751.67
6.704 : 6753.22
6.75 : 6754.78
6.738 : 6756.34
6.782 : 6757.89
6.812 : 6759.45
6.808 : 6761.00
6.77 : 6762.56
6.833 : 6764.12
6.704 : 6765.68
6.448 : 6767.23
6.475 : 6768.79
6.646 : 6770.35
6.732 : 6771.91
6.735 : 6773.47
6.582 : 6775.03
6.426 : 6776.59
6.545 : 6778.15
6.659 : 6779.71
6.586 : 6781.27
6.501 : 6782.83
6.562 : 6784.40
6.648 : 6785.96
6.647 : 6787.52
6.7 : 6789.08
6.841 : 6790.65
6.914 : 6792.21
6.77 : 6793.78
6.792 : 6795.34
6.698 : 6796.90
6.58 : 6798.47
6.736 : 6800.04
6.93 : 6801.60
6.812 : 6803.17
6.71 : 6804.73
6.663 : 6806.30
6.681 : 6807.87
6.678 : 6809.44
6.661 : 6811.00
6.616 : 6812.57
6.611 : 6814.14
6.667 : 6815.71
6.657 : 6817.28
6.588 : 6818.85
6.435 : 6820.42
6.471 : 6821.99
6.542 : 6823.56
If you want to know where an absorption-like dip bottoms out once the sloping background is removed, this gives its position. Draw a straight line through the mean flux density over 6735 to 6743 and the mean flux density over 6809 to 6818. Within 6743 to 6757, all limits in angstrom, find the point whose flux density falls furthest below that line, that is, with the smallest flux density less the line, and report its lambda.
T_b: 6743.90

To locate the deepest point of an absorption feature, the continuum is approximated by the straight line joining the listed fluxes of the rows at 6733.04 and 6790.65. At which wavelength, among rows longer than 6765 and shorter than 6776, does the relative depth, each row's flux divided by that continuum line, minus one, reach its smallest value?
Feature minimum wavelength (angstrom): 6767.23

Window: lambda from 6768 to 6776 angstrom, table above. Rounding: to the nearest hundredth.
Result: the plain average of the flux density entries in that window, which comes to 6.63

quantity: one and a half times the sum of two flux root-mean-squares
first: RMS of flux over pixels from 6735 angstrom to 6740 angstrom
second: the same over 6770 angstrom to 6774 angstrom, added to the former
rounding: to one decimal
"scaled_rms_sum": 20.1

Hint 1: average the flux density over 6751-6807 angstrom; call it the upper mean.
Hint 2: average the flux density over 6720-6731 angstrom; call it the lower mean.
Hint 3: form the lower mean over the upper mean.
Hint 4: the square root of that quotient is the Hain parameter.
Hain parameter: 0.991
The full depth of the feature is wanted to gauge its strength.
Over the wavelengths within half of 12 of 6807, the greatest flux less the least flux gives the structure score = 0.31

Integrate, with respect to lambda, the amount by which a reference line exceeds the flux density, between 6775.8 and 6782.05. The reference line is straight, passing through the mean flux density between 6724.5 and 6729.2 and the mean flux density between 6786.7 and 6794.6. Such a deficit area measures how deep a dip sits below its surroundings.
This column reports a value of 1.1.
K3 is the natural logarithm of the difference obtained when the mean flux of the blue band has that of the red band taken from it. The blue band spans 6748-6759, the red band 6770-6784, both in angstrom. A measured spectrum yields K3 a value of -2.0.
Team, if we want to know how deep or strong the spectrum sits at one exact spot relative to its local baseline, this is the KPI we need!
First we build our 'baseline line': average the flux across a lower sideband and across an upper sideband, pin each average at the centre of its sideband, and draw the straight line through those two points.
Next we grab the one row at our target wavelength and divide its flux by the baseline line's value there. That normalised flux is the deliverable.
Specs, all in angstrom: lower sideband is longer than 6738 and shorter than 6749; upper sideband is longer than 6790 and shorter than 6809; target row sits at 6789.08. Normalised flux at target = 0.992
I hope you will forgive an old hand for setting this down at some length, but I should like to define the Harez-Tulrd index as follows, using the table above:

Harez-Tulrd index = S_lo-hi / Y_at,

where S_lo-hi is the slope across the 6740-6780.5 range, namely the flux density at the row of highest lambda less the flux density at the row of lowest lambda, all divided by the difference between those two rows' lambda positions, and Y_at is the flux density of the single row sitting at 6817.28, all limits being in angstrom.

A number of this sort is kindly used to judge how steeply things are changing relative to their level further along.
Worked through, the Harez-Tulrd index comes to -0.0010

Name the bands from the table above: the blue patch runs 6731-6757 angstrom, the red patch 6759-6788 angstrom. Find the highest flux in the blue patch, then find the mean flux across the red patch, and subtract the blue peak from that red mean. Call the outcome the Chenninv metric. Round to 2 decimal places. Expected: -0.29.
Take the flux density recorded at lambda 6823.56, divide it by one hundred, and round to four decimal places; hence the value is 0.0654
